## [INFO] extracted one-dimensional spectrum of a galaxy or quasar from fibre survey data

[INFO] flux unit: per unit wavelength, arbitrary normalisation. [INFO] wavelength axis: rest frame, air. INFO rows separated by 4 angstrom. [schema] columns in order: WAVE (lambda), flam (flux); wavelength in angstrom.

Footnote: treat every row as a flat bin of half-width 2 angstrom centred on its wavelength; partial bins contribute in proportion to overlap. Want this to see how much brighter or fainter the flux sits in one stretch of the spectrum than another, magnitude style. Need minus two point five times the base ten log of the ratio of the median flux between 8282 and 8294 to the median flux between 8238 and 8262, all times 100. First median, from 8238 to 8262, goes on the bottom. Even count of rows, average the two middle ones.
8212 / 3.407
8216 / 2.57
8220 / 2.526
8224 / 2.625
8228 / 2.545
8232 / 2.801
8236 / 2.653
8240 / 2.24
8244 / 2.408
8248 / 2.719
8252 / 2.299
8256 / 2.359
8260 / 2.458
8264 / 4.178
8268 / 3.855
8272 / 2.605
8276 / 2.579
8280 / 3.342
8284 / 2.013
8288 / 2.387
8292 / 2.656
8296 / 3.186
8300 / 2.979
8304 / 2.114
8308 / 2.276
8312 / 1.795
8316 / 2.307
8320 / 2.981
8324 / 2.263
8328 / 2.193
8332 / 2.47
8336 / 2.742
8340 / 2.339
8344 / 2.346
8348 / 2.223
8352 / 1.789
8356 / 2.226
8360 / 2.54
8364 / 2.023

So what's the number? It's 0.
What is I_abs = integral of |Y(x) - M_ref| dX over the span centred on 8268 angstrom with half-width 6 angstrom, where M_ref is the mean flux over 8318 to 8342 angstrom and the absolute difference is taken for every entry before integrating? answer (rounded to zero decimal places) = 13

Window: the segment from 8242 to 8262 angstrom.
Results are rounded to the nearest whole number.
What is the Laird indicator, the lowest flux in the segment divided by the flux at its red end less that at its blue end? 46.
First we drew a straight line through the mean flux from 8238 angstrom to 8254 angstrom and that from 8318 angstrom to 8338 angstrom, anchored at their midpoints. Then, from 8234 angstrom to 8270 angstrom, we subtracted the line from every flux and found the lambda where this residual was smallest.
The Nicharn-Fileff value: 8240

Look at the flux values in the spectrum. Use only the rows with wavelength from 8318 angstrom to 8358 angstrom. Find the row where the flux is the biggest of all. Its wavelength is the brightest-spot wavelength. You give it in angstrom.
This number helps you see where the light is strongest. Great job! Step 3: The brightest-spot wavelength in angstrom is 8320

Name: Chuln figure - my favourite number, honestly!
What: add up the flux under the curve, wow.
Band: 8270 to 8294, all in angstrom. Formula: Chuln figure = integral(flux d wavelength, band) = 62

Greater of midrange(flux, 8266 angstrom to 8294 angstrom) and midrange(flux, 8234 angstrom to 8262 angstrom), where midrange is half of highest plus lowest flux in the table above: 2.93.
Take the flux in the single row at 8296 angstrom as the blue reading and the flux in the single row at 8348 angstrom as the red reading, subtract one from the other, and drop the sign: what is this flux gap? 1.0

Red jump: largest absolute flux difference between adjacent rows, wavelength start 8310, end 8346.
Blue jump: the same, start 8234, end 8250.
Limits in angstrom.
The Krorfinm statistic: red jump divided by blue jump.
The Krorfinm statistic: 1.7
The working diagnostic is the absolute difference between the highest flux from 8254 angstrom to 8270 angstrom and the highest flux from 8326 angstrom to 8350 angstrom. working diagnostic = 1.44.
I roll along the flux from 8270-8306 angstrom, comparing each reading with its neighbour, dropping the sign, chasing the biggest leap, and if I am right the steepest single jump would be 1.3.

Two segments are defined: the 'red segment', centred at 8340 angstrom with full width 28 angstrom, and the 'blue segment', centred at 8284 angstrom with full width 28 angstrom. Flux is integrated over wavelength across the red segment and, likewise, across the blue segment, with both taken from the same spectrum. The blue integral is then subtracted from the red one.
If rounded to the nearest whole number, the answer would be -11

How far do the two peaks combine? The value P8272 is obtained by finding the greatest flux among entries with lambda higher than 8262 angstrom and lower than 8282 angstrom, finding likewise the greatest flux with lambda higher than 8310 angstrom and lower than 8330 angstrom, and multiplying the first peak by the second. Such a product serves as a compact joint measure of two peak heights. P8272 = 12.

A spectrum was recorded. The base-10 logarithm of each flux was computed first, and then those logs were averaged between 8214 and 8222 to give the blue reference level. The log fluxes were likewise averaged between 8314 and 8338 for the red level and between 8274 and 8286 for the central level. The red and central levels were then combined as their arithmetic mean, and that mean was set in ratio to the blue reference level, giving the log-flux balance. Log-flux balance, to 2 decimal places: 0.99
